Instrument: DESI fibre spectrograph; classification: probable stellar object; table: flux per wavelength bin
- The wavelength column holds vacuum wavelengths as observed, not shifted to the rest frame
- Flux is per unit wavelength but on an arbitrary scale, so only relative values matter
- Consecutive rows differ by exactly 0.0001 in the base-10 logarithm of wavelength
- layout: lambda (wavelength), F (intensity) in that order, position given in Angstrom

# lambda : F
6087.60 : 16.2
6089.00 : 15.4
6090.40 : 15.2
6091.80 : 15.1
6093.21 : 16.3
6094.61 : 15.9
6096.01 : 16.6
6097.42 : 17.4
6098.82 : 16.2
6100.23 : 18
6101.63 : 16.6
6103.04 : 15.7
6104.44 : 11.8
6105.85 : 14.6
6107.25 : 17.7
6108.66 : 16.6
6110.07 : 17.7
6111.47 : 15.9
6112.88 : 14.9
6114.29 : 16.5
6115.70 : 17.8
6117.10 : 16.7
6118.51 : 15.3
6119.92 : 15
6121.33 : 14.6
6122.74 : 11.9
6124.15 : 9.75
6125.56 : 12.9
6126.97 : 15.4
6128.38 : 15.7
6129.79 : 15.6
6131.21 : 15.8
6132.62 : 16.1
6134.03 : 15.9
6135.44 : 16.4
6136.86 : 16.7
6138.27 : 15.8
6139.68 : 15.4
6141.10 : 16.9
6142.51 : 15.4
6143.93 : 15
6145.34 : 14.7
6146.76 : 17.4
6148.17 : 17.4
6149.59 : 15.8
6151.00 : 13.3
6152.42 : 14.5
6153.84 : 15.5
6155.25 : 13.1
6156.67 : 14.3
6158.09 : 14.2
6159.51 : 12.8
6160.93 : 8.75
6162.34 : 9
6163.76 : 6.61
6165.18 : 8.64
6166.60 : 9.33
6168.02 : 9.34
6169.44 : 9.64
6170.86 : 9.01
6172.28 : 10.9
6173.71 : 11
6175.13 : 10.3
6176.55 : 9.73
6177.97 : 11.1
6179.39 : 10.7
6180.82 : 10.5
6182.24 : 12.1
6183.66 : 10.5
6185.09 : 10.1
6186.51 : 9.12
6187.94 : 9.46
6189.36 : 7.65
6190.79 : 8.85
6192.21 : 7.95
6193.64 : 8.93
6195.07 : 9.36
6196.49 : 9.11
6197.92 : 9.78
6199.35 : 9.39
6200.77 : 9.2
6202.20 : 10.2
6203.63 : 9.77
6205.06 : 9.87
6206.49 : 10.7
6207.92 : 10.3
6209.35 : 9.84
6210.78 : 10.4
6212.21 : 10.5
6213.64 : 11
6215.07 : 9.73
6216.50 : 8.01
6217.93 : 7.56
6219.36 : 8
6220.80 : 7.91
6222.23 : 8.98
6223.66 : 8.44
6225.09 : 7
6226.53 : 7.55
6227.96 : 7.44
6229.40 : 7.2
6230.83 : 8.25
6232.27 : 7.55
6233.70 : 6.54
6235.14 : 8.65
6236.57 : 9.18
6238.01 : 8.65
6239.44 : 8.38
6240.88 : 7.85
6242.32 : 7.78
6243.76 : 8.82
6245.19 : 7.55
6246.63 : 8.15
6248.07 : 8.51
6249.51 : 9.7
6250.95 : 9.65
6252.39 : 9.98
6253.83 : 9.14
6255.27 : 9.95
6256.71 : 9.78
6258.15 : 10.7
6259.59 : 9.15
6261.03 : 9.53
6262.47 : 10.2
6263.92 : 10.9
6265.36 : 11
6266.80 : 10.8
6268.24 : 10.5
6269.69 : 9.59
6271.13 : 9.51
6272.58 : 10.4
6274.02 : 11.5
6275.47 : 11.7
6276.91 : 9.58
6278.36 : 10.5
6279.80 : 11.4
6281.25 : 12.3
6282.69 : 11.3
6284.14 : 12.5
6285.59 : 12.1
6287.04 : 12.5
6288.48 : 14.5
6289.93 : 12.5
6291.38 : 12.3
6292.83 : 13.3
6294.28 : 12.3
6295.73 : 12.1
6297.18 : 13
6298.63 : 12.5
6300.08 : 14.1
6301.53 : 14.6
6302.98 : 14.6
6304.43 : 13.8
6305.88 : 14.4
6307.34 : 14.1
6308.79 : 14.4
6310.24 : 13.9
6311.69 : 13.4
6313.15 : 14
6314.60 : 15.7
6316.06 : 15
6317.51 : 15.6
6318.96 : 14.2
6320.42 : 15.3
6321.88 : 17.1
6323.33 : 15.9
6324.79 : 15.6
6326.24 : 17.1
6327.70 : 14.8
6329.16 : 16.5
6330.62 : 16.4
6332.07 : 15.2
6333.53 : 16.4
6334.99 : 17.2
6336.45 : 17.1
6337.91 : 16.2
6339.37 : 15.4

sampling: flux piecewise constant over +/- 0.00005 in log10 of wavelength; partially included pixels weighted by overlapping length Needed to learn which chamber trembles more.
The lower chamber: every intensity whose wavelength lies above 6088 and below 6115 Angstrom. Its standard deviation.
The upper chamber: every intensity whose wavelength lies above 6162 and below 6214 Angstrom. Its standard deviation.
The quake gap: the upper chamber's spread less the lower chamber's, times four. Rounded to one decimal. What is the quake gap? -1.4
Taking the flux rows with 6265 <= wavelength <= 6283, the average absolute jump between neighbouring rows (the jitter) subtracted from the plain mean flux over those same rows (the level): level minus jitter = 10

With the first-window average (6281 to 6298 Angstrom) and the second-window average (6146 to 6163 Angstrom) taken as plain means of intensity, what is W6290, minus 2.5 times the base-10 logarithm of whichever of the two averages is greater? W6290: -2.85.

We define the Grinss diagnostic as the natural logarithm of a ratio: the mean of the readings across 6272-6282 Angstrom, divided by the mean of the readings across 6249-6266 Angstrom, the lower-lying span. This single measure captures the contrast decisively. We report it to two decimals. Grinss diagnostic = 0.10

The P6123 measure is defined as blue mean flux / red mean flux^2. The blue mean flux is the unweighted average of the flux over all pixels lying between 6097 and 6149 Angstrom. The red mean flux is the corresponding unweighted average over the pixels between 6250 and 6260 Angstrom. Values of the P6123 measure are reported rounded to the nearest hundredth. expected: 0.16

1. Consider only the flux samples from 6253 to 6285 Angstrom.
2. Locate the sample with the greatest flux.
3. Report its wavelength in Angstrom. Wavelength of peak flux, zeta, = 6284.14 Angstrom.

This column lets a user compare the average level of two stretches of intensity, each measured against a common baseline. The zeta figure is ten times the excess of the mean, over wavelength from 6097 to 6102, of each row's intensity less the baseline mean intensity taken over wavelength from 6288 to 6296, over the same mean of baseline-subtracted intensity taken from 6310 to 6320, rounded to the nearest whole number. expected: 25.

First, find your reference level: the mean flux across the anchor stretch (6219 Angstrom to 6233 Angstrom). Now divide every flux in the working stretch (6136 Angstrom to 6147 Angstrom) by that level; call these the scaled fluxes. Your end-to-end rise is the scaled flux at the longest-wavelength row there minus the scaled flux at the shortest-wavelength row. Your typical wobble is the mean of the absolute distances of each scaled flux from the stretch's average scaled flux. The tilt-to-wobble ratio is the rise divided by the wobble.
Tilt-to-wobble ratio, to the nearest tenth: 0.9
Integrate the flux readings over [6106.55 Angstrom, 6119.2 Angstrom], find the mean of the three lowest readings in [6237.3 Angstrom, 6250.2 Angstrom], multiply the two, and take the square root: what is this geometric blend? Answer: 40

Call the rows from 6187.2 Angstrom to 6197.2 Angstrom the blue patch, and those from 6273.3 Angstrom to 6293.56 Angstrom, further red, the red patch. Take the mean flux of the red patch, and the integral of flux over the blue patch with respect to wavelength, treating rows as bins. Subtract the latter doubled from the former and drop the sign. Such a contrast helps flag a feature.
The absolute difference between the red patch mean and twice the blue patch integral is 163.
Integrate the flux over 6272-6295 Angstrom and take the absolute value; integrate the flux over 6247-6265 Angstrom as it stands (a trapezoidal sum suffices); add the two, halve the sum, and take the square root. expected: 15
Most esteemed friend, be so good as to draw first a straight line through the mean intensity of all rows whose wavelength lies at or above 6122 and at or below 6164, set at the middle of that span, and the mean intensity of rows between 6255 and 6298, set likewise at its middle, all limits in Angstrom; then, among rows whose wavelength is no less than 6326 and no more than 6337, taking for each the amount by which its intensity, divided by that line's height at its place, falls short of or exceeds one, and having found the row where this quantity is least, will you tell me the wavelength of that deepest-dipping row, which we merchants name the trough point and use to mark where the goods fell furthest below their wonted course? 6327.70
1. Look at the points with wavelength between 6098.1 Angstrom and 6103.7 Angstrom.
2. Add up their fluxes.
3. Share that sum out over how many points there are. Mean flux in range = 17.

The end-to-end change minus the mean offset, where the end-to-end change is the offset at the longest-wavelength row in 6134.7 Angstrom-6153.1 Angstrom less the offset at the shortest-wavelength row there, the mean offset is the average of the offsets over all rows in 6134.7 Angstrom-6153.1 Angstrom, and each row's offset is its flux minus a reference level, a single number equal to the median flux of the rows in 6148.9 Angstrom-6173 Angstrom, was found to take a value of -6.7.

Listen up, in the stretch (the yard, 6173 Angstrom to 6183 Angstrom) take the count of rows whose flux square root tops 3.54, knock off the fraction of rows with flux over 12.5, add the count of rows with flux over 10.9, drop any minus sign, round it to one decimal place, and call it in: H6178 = 3.0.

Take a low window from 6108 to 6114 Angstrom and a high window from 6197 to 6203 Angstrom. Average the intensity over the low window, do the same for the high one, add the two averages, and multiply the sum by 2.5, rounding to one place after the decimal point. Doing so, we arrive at 64.8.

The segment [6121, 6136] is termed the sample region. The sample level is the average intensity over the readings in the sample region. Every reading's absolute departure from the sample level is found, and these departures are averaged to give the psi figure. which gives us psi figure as 1.7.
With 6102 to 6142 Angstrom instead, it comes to 1.3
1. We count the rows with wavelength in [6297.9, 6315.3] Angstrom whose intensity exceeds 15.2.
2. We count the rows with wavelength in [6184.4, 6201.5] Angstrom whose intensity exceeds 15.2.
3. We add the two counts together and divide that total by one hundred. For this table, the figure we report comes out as 0.010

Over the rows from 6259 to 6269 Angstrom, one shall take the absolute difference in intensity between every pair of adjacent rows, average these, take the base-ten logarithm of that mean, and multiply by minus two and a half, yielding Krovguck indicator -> 1.02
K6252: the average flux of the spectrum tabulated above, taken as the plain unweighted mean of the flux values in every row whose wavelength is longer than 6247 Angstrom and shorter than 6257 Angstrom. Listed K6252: 9.5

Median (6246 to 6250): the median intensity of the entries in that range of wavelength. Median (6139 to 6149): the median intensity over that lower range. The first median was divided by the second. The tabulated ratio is 0.55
